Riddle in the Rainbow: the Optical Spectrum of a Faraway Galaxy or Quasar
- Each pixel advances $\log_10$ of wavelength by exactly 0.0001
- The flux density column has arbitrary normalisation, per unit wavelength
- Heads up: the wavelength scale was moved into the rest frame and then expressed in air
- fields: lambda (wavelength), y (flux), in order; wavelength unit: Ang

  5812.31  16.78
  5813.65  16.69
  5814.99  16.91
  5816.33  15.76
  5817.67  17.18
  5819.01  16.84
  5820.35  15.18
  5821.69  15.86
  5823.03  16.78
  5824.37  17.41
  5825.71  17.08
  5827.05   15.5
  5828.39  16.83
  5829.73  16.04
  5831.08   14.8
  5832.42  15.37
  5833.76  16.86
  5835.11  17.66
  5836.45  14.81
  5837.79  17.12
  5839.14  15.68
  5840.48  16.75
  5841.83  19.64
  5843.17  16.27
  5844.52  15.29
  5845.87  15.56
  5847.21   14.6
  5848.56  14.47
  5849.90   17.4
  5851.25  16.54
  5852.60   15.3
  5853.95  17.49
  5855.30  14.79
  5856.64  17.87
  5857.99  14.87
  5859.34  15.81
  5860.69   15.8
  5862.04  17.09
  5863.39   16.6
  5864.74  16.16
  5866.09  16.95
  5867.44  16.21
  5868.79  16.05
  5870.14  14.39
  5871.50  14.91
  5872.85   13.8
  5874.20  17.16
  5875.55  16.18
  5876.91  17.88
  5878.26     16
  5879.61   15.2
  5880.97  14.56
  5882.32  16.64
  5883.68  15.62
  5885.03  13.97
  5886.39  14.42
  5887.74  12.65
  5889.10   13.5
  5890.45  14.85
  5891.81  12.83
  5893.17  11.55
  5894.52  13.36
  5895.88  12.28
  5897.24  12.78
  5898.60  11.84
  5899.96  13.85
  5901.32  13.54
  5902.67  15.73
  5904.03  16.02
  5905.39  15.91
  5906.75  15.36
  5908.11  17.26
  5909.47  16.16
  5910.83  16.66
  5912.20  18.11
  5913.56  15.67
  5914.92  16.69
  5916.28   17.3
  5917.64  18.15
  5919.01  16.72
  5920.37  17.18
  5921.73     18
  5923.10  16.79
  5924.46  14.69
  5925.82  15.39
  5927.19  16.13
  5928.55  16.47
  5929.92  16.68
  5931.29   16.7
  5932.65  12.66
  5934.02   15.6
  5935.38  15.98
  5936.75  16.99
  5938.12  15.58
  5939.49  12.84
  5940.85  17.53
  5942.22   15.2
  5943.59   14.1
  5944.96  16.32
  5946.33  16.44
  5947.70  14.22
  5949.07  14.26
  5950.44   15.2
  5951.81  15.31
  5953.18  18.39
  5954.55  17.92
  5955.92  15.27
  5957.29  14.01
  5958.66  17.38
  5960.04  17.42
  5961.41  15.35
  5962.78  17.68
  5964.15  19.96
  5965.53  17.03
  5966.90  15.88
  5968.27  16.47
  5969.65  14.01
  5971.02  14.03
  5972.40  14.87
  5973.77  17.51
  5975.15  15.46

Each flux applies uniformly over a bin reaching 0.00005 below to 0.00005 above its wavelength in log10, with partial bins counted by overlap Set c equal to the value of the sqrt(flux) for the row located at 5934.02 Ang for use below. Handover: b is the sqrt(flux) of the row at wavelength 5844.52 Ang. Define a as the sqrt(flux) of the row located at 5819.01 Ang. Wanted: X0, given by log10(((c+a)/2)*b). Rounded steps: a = 4.10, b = 3.91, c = 3.95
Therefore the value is 1.197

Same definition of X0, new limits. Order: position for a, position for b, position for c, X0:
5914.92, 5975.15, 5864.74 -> 1.202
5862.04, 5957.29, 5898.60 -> 1.152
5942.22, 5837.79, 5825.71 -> 1.221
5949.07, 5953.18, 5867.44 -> 1.223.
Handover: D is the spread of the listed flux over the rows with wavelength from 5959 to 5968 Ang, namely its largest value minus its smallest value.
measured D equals 4.61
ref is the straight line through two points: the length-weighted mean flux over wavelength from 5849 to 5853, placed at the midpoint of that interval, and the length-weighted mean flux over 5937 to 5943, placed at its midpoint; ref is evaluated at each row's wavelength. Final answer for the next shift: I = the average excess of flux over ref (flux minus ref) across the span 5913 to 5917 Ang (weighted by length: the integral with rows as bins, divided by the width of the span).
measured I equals 0.9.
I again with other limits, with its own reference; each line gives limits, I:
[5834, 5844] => 0.3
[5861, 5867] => 0.4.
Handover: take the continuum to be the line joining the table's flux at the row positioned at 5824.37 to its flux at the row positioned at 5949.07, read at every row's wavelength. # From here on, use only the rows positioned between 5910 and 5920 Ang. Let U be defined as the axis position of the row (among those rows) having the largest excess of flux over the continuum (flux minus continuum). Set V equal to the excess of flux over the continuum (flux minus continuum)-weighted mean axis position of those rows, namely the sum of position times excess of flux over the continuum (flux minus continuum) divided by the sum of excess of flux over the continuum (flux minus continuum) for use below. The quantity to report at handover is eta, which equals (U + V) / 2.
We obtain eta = 5916.4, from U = 5917.64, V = 5915.2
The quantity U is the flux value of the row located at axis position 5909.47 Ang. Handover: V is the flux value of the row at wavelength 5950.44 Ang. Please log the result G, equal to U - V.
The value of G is 1.0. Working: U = 16.16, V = 15.2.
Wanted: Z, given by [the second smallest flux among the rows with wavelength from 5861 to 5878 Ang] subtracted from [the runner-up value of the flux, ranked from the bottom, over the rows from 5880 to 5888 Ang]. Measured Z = -0.4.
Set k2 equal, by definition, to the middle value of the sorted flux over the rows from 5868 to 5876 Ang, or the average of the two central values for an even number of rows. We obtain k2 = 15.5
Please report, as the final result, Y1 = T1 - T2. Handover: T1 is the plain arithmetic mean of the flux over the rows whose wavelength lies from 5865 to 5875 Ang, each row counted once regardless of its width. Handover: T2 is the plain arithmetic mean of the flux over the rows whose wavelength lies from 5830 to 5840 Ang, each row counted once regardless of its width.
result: -0.4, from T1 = 15.6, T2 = 16.0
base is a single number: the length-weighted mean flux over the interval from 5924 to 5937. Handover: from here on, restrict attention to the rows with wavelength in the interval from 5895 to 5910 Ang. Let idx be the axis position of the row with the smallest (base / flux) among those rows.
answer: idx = 5908.11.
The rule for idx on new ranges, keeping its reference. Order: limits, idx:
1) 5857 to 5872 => 5862.04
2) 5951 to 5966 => 5964.15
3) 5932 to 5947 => 5940.85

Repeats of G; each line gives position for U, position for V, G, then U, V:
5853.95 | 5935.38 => 1.5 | 17.49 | 15.98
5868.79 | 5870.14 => 1.7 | 16.05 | 14.39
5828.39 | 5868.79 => 0.8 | 16.83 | 16.05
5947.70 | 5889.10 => 0.7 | 14.22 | 13.5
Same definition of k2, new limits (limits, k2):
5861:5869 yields 16.4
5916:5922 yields 17.3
